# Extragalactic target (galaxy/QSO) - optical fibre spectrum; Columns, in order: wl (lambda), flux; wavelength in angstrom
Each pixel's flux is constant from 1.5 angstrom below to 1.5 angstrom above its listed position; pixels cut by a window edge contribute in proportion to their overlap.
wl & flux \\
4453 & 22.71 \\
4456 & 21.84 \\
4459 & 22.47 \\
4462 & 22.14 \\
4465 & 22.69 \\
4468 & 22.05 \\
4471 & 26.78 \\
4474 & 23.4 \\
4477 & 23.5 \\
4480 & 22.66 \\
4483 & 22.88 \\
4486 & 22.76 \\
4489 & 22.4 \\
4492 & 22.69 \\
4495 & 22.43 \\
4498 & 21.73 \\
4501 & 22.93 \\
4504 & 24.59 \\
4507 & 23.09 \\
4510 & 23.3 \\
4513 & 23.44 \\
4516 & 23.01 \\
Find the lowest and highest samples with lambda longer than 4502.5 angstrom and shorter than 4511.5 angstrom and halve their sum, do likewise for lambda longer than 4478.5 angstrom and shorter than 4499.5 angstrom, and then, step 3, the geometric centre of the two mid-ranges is 23.1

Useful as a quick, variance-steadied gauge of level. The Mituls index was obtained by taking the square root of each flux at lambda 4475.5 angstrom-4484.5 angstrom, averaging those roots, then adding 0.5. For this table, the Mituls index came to 5.30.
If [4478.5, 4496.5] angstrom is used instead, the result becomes 5.26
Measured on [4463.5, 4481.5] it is 5.35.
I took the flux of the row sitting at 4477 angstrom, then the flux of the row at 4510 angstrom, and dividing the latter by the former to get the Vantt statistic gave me 0.99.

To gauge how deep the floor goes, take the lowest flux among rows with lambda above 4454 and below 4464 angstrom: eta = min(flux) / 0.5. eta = 43.7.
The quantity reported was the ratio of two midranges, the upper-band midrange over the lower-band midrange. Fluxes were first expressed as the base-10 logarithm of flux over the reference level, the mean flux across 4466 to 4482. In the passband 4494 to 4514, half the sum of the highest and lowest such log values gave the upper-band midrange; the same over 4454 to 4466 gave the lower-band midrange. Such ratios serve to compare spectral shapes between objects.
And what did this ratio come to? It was 0.4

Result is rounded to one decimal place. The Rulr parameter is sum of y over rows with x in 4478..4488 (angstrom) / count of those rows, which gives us 22.8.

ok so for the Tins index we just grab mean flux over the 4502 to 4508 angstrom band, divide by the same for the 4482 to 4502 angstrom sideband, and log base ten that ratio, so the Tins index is 0.024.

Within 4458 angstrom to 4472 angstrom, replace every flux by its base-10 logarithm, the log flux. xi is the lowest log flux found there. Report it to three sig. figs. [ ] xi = 1.34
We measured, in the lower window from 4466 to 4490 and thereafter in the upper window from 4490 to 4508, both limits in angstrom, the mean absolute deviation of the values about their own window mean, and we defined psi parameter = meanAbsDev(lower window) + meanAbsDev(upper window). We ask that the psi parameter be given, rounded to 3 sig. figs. 1.57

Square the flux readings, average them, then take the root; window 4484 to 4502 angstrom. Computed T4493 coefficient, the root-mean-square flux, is 22.5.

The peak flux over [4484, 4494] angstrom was 22.76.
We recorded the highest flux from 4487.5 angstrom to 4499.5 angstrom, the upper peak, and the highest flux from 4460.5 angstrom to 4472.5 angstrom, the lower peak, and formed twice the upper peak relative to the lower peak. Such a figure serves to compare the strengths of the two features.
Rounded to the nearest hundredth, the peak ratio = 1.69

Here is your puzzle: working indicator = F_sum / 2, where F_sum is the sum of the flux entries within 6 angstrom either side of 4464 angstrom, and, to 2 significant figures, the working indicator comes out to 45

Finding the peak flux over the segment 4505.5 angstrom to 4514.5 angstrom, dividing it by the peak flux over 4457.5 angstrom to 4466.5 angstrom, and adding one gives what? 2.03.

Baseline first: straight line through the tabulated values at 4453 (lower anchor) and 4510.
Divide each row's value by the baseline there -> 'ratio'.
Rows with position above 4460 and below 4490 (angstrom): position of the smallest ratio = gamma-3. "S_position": 4468 angstrom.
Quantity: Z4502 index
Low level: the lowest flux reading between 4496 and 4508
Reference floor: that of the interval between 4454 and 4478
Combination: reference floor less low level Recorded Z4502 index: 0.1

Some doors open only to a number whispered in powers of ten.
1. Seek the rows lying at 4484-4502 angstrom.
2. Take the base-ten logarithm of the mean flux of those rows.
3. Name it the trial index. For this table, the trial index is 1.35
